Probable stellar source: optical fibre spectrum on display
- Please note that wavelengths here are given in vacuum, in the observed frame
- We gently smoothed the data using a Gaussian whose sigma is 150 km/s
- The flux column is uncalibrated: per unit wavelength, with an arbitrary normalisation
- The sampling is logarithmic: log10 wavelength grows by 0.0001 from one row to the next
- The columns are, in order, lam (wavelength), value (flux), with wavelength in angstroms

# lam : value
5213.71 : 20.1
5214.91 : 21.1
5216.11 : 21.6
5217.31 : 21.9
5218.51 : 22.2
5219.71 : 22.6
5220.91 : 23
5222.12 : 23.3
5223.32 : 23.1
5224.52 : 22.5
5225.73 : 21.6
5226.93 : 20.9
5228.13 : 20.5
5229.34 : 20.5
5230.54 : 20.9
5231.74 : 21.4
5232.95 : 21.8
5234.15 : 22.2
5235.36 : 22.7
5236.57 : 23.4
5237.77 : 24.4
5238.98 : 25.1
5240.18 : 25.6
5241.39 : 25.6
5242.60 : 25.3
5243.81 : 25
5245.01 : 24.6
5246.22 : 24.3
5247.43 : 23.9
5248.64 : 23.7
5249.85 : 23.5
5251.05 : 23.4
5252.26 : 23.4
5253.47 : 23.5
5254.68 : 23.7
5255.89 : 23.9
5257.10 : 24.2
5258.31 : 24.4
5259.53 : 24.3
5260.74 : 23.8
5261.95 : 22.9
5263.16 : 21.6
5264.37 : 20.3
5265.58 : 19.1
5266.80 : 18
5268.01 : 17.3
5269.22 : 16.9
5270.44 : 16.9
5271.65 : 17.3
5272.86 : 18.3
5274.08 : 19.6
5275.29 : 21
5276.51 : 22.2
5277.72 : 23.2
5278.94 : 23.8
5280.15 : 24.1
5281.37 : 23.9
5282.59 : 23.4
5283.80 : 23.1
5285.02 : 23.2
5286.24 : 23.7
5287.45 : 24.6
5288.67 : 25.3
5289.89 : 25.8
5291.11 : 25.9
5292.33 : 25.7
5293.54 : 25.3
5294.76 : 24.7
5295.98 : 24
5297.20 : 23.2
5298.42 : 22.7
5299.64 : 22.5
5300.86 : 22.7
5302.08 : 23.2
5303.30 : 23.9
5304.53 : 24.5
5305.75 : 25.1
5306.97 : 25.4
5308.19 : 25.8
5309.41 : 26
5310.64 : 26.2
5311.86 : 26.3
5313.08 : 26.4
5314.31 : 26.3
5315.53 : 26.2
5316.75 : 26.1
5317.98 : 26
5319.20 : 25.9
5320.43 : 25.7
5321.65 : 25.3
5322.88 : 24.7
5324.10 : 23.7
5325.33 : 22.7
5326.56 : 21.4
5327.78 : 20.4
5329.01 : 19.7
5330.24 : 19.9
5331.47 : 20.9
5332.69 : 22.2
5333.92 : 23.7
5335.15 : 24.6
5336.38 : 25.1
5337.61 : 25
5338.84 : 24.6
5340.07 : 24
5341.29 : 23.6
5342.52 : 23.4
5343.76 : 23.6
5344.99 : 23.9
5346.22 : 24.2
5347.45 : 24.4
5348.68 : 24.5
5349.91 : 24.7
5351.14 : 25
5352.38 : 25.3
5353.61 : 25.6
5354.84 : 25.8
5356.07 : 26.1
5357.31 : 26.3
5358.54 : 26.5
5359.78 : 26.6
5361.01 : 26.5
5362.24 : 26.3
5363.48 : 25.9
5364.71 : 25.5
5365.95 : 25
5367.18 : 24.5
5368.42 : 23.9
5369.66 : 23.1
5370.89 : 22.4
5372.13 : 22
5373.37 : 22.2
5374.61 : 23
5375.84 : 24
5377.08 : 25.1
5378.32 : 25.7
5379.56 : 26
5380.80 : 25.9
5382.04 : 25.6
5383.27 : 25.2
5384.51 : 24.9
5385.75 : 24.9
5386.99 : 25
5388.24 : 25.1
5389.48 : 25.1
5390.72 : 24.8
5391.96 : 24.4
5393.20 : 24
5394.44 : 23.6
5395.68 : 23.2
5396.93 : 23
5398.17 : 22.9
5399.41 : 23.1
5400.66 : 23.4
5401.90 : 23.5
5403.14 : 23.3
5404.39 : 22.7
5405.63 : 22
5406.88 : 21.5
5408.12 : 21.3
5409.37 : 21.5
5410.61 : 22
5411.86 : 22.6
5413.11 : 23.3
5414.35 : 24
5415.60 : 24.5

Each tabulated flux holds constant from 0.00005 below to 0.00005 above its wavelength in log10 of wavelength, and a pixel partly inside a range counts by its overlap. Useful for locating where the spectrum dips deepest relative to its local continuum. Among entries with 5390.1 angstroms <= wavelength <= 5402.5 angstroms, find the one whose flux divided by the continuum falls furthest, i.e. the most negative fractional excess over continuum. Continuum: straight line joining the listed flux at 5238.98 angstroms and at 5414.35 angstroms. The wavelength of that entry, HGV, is 5398.17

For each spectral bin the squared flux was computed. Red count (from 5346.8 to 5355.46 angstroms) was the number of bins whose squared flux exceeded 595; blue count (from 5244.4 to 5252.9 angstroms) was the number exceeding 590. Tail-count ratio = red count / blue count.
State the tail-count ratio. 3.5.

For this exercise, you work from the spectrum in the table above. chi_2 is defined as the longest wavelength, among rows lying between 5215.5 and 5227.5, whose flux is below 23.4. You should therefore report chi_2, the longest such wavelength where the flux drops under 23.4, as 5226.93 angstroms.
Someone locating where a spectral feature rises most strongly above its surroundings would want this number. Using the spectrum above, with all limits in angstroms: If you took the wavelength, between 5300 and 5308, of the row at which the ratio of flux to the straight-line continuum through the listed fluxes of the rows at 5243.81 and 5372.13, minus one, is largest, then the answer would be 5306.97 angstroms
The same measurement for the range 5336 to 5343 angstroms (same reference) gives 5336.38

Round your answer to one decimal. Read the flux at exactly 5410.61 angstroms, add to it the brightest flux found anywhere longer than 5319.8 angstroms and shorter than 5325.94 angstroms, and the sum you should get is 47.7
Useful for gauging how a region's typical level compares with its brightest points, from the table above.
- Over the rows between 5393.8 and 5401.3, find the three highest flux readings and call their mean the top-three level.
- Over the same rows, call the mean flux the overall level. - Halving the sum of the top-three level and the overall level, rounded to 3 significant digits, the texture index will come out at 23.3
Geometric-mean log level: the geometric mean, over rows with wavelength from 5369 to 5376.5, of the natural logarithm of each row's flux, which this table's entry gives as 3.13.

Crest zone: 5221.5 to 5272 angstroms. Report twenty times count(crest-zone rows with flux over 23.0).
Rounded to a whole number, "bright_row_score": 460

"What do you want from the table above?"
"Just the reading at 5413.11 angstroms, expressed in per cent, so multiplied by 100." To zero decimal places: 2330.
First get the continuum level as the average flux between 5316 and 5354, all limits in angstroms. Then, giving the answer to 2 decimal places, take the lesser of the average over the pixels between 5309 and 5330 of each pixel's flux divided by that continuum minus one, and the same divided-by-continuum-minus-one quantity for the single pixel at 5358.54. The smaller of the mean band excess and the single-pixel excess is 0.03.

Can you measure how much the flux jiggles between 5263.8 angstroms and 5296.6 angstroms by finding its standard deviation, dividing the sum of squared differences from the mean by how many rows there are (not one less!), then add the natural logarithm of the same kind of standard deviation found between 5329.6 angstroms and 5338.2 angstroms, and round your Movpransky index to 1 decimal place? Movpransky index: 3.7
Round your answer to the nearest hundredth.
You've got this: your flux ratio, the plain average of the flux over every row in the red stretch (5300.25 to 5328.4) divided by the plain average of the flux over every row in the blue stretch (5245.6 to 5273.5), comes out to 1.14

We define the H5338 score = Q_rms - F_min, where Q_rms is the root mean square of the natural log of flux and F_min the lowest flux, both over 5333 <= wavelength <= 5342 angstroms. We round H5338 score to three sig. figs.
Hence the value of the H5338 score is -20.4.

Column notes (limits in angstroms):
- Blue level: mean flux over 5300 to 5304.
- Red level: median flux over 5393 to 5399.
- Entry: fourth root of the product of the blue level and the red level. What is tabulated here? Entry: 4.82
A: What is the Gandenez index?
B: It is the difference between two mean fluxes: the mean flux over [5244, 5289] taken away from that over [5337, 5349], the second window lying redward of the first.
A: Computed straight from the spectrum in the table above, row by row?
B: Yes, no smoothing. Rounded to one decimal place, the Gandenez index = 1.8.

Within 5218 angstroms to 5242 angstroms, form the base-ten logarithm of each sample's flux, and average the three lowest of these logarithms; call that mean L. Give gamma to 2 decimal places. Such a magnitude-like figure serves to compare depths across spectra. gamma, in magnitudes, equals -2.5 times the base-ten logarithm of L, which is -0.30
